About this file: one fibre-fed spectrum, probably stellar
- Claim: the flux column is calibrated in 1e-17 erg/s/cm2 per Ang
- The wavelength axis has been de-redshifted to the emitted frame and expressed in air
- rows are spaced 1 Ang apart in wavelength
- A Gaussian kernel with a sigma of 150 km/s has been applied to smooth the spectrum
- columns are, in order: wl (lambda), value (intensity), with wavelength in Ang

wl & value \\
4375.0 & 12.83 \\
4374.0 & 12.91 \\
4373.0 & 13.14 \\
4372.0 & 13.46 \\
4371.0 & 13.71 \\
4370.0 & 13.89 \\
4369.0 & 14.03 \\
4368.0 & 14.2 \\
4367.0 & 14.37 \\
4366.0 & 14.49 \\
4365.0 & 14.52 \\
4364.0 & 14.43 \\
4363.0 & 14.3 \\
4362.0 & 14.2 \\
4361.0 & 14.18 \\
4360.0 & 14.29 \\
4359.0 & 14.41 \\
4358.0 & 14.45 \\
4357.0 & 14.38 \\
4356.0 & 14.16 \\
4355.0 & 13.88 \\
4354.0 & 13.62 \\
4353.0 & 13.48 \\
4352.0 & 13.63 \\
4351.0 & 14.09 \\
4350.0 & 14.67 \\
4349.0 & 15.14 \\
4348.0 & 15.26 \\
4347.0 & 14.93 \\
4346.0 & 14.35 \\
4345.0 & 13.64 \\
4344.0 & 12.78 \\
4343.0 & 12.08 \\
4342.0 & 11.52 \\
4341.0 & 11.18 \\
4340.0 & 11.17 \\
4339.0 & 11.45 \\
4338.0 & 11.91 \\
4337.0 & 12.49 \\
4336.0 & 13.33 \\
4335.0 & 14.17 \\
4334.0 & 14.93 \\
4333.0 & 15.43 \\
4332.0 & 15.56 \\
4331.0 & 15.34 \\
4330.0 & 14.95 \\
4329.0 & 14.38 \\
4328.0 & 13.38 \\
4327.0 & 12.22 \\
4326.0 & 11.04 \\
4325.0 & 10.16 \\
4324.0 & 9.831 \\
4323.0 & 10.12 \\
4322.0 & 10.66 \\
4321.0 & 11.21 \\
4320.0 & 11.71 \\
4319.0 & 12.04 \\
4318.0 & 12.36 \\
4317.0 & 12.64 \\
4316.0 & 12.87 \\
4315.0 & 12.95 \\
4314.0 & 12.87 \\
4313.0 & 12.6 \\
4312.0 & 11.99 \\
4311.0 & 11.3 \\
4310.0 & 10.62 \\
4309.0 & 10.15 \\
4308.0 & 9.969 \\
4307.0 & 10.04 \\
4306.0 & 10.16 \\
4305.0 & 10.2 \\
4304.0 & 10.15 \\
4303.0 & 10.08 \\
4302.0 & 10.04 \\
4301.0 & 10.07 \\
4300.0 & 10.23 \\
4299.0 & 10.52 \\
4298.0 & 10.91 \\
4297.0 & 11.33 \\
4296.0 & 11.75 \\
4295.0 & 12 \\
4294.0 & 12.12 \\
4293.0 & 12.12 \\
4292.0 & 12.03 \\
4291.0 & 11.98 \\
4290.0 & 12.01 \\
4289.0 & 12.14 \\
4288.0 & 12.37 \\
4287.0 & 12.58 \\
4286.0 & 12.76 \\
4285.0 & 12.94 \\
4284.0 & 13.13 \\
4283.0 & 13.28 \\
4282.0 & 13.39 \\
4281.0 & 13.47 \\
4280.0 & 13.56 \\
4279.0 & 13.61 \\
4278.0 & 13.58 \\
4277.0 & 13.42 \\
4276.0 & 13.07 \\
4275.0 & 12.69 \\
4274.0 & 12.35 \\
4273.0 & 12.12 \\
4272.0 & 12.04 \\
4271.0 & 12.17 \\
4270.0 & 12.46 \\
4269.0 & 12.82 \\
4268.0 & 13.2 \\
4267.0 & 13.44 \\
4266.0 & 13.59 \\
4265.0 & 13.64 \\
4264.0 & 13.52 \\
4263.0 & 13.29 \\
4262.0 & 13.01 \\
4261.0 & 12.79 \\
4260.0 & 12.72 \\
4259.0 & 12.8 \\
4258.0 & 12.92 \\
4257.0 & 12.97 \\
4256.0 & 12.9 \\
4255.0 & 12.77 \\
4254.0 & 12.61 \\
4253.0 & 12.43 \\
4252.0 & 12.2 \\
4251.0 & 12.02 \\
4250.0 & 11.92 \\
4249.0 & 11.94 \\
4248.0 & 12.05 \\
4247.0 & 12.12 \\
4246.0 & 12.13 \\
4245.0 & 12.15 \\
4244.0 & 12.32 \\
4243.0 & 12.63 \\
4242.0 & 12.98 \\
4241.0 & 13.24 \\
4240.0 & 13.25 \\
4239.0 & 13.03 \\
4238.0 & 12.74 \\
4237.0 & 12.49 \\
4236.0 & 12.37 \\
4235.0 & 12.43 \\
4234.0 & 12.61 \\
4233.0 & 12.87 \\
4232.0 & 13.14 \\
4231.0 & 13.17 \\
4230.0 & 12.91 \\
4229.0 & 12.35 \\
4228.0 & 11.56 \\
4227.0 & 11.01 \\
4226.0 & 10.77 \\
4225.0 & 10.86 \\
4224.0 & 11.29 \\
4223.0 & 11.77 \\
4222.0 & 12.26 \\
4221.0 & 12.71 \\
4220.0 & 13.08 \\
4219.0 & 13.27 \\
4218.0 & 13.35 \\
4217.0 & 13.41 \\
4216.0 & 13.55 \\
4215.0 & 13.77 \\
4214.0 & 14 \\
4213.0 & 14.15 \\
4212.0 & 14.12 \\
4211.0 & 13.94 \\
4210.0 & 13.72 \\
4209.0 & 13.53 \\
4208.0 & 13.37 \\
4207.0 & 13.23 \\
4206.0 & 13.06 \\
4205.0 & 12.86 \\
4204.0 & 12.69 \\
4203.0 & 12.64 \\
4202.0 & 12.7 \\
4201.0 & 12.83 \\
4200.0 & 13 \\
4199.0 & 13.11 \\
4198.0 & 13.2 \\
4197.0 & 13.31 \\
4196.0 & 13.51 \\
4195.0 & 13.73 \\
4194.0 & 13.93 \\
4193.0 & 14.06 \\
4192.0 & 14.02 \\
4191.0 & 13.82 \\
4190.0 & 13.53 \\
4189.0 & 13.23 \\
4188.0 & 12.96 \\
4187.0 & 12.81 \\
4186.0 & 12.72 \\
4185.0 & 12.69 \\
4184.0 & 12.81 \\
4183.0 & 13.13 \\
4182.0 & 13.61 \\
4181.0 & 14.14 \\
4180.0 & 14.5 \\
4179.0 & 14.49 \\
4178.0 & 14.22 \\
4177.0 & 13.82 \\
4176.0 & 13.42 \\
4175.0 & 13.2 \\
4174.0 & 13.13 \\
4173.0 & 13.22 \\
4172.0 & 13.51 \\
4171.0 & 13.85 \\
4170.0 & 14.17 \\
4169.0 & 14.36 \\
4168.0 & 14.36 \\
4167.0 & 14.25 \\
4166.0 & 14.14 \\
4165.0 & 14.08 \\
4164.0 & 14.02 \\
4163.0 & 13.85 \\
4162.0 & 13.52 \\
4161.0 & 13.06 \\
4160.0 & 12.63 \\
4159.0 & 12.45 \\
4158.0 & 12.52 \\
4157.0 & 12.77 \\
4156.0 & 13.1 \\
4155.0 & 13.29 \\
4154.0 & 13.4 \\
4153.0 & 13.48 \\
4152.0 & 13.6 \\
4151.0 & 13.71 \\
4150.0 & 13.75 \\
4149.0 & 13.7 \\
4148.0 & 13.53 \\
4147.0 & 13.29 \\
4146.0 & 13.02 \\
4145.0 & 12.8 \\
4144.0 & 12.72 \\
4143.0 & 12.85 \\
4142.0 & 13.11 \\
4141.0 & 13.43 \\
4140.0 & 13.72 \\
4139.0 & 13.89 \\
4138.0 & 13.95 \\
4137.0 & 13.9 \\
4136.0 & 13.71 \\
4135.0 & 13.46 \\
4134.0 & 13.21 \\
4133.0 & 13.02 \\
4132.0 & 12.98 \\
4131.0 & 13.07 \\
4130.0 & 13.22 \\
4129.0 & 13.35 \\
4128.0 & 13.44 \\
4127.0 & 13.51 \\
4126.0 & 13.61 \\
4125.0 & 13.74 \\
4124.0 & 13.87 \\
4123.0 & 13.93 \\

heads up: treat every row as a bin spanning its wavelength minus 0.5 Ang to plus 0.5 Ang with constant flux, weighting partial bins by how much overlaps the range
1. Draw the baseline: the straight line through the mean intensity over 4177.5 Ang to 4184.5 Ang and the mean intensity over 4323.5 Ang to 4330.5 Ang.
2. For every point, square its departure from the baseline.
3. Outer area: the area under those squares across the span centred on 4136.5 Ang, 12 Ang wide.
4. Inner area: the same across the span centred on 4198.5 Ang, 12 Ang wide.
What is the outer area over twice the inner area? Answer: 1.2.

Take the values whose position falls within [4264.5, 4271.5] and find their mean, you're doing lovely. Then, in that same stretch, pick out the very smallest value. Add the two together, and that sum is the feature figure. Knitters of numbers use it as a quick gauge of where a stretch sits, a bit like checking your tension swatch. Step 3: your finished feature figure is 25.2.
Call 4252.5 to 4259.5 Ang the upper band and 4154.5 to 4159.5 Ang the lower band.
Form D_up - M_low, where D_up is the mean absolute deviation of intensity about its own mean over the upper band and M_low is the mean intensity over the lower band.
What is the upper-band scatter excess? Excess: -12.68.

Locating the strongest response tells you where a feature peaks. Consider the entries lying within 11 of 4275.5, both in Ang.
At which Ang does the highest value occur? 4265.0 Ang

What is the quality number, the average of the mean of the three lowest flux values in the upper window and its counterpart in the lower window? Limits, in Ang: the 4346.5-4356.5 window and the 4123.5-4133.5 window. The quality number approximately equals 13.3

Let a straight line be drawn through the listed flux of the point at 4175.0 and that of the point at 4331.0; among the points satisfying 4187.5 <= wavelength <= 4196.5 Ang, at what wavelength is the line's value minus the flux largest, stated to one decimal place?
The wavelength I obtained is 4188.0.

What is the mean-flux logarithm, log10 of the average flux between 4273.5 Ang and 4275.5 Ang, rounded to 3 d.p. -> 1.098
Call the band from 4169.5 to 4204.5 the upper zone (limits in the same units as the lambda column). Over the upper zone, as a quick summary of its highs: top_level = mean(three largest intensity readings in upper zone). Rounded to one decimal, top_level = 14.4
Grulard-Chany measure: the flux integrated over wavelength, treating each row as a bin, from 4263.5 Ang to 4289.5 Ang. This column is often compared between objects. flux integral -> 337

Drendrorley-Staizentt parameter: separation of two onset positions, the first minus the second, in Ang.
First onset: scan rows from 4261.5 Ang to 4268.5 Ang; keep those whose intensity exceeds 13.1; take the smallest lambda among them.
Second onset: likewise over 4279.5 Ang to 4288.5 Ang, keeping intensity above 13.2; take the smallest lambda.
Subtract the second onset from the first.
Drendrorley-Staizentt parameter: -17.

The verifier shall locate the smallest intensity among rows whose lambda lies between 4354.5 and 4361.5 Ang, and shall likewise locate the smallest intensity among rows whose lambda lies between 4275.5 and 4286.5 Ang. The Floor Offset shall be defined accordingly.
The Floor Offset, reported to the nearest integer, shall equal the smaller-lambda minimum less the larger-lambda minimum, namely -1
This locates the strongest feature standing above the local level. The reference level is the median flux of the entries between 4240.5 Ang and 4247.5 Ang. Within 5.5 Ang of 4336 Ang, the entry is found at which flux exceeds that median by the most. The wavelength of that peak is 4332.0 Ang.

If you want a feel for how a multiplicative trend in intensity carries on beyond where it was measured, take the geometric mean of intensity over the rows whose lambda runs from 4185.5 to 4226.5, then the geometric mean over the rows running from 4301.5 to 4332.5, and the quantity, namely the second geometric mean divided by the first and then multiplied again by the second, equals 10.3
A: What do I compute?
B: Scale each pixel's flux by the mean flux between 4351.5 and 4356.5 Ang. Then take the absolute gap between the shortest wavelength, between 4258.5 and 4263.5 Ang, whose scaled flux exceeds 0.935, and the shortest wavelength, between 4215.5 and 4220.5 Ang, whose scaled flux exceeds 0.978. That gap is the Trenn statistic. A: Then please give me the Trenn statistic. 46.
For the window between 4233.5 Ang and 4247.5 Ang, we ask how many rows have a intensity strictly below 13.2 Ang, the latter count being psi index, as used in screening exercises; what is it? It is 12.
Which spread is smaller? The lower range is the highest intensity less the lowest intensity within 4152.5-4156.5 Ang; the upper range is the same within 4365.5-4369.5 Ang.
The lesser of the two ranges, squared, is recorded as 0.14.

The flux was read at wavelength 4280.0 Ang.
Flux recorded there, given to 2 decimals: 13.56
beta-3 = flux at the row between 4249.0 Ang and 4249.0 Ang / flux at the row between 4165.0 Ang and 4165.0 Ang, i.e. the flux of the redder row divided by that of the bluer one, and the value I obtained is 0.85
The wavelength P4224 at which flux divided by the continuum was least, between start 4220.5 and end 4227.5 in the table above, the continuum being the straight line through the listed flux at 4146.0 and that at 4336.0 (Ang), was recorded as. 4226.0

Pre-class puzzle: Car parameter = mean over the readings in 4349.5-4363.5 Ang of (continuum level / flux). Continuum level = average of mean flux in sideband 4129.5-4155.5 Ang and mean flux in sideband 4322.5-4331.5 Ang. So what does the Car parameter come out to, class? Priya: 0.91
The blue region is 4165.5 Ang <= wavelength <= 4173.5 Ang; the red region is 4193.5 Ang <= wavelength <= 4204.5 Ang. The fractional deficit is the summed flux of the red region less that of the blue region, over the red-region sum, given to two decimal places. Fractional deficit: 0.23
